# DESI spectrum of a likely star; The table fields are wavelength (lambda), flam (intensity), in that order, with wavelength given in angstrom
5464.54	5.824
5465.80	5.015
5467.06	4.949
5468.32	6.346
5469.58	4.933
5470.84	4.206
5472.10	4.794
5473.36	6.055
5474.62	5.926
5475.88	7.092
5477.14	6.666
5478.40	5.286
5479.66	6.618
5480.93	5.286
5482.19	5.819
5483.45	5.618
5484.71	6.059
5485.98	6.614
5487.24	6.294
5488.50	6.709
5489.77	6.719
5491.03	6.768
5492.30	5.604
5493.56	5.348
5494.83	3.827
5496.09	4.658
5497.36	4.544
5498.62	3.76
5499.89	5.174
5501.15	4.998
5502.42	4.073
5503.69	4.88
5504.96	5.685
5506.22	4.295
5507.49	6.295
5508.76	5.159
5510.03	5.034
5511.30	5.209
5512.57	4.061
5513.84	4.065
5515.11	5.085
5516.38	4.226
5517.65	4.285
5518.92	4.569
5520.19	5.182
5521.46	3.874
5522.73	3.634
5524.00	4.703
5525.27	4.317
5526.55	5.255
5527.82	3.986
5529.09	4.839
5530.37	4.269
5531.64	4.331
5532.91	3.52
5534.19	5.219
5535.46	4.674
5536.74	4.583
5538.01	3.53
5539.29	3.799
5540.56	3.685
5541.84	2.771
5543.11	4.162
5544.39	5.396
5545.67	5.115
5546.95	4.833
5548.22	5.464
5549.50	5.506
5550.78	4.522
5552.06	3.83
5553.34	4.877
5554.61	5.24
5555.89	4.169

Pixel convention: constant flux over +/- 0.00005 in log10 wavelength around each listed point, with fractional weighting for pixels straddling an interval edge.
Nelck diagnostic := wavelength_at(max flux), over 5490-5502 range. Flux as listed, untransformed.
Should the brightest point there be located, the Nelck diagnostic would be 5491.03 angstrom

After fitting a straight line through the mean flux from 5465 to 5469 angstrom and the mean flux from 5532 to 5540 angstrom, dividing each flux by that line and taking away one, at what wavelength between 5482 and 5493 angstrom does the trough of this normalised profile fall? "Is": 5483.45 angstrom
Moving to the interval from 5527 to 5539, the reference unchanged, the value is 5532.91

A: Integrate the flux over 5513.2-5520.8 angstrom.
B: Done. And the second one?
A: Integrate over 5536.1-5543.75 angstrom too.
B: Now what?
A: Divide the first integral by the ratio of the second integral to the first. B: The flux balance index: 42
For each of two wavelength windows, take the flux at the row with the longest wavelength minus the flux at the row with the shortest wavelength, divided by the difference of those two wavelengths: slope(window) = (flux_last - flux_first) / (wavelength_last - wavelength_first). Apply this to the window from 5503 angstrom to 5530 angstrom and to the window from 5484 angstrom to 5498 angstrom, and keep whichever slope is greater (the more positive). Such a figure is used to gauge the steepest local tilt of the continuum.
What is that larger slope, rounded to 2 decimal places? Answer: 0.00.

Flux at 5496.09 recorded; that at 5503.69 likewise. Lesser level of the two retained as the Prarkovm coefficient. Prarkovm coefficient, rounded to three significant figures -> 4.66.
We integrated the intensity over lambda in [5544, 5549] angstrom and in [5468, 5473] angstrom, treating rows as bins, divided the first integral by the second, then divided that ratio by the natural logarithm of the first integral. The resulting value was 0.32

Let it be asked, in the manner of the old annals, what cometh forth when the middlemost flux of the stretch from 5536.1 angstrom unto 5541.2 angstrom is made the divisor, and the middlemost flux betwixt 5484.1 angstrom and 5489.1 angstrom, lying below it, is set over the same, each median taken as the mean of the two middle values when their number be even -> 1.72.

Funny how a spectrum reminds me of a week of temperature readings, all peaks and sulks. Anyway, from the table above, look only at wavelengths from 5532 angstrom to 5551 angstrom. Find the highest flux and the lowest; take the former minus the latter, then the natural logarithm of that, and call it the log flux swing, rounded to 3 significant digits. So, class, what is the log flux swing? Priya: 1.01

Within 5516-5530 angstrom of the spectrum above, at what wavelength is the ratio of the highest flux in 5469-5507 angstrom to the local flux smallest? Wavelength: 5526.55 angstrom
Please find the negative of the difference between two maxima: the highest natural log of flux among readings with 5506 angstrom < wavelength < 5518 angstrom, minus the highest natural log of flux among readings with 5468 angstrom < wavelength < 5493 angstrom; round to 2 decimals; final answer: 0.12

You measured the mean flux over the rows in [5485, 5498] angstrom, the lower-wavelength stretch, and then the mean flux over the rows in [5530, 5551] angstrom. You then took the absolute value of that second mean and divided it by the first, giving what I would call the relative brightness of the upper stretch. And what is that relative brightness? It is 0.78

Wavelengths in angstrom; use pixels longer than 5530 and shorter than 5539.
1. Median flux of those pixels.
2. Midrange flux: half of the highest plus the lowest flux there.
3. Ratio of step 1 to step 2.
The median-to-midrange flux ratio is 0.99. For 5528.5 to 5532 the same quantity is 0.95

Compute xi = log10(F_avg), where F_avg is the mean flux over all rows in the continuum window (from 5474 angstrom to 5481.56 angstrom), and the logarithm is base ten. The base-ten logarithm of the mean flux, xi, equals 0.79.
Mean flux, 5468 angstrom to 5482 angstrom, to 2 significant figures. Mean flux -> 5.7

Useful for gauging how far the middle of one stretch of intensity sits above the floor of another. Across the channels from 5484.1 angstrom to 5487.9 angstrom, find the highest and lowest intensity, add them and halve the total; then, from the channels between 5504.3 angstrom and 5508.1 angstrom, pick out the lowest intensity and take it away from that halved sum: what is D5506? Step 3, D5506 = 2.0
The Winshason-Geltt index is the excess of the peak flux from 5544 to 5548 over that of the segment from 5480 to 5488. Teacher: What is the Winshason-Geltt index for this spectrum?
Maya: -1.2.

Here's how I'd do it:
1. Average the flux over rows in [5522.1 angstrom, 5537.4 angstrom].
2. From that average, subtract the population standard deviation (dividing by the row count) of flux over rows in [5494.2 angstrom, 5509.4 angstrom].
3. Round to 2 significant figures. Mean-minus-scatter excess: 3.7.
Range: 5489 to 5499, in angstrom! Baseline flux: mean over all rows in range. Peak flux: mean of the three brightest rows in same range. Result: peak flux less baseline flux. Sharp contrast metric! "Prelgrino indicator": 1.2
